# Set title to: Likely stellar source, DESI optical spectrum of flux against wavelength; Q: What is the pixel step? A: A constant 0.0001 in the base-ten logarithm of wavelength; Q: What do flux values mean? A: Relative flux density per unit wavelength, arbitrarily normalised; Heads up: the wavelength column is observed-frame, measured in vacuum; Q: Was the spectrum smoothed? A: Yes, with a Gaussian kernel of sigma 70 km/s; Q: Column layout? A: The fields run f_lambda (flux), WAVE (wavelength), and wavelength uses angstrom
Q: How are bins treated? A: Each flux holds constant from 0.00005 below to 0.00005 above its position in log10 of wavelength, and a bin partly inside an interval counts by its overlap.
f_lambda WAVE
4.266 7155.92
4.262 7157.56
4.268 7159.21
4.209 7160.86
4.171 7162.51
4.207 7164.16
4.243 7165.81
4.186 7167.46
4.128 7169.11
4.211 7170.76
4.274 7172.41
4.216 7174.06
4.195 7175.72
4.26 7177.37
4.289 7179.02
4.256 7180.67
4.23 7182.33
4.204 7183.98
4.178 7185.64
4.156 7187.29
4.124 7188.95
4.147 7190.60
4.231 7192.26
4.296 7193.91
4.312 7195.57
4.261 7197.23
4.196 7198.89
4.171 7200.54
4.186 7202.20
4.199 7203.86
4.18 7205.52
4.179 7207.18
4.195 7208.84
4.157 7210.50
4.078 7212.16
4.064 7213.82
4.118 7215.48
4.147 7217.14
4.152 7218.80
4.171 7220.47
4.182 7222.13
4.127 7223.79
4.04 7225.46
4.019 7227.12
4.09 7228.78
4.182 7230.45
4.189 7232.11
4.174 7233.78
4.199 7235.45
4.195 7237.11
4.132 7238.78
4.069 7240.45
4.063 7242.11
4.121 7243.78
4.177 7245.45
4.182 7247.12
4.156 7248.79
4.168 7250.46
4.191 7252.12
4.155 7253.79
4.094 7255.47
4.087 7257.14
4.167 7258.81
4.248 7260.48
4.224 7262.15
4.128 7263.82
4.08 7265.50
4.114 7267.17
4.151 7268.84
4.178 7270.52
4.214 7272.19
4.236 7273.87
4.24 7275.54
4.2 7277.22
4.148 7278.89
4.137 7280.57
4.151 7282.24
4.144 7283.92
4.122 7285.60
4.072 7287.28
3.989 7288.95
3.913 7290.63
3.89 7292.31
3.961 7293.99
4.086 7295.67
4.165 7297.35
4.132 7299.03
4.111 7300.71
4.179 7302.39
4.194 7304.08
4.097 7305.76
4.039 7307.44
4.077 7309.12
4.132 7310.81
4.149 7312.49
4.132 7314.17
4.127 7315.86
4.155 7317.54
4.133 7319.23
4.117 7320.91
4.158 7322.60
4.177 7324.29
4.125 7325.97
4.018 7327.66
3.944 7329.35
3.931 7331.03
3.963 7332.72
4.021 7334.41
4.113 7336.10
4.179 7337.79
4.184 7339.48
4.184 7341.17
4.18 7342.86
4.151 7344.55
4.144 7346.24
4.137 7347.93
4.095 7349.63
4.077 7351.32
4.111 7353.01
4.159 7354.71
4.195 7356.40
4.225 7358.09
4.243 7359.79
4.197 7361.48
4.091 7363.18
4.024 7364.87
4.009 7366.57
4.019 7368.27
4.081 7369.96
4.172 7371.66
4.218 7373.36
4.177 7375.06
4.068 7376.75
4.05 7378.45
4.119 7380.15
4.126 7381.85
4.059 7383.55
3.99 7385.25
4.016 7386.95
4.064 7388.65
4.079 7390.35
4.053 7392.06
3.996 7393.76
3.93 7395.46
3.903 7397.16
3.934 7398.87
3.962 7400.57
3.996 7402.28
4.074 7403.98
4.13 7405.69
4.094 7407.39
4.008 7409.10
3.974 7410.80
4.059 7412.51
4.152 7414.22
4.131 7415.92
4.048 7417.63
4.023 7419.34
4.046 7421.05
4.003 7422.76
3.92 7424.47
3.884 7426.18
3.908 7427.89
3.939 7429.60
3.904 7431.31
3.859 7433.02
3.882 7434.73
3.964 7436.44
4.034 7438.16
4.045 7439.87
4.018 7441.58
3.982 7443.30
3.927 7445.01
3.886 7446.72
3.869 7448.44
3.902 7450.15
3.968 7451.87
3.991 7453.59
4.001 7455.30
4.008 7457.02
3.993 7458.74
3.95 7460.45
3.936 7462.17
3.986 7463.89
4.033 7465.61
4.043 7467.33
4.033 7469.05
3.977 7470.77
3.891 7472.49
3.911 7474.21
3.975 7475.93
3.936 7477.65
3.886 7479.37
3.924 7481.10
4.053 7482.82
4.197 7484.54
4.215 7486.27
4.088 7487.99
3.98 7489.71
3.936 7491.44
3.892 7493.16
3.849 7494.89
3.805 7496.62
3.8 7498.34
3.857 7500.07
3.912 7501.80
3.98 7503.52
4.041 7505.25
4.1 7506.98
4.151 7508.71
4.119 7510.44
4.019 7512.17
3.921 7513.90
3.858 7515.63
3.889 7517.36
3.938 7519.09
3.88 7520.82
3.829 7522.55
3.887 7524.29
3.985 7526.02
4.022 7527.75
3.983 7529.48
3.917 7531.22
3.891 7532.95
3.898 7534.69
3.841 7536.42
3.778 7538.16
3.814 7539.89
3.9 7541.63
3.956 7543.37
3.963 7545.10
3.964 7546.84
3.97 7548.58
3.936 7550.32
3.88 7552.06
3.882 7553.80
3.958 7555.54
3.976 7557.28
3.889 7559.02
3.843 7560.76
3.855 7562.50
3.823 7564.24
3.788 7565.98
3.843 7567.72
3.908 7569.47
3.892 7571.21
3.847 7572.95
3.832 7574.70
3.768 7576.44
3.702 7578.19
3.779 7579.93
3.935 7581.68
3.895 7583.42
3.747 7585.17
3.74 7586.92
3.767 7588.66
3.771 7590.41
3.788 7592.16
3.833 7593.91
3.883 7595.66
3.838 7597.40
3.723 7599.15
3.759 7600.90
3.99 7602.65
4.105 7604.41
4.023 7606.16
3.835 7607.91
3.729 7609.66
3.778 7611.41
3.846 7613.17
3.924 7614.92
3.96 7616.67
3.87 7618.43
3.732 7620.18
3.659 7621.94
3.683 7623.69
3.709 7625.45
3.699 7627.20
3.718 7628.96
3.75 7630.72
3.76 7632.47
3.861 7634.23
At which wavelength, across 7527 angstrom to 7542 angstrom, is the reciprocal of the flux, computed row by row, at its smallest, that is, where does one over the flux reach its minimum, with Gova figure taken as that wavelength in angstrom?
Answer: 7527.75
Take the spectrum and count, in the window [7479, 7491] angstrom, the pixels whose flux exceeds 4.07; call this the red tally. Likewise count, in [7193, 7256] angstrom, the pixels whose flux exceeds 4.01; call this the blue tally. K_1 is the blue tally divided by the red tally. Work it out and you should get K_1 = 13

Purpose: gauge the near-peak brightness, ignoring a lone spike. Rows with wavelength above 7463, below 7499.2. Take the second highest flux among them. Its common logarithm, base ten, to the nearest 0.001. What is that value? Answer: 0.623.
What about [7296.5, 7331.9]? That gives 0.621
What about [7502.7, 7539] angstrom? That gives 0.615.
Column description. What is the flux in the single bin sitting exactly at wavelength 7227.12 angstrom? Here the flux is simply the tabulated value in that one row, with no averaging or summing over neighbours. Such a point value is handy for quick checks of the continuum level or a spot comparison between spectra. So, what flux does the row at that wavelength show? 4.019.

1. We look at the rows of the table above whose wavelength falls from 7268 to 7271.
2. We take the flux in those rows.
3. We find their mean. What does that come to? 4.16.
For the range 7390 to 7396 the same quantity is 4.01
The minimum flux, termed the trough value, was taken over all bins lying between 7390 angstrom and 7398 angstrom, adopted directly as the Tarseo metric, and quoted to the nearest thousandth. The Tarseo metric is 3.903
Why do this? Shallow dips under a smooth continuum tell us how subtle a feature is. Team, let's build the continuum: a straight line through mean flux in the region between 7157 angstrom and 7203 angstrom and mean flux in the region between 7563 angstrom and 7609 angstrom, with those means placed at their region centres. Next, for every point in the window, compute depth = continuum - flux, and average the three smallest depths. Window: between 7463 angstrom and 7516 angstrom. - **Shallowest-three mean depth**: -0.26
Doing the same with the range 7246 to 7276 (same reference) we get -0.11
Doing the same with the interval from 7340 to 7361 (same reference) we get -0.17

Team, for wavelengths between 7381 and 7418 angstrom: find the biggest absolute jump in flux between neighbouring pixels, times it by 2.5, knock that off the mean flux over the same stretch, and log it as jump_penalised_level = 3.80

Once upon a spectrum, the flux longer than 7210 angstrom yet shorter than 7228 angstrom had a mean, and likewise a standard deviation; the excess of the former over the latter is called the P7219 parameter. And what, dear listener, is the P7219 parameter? 4.06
